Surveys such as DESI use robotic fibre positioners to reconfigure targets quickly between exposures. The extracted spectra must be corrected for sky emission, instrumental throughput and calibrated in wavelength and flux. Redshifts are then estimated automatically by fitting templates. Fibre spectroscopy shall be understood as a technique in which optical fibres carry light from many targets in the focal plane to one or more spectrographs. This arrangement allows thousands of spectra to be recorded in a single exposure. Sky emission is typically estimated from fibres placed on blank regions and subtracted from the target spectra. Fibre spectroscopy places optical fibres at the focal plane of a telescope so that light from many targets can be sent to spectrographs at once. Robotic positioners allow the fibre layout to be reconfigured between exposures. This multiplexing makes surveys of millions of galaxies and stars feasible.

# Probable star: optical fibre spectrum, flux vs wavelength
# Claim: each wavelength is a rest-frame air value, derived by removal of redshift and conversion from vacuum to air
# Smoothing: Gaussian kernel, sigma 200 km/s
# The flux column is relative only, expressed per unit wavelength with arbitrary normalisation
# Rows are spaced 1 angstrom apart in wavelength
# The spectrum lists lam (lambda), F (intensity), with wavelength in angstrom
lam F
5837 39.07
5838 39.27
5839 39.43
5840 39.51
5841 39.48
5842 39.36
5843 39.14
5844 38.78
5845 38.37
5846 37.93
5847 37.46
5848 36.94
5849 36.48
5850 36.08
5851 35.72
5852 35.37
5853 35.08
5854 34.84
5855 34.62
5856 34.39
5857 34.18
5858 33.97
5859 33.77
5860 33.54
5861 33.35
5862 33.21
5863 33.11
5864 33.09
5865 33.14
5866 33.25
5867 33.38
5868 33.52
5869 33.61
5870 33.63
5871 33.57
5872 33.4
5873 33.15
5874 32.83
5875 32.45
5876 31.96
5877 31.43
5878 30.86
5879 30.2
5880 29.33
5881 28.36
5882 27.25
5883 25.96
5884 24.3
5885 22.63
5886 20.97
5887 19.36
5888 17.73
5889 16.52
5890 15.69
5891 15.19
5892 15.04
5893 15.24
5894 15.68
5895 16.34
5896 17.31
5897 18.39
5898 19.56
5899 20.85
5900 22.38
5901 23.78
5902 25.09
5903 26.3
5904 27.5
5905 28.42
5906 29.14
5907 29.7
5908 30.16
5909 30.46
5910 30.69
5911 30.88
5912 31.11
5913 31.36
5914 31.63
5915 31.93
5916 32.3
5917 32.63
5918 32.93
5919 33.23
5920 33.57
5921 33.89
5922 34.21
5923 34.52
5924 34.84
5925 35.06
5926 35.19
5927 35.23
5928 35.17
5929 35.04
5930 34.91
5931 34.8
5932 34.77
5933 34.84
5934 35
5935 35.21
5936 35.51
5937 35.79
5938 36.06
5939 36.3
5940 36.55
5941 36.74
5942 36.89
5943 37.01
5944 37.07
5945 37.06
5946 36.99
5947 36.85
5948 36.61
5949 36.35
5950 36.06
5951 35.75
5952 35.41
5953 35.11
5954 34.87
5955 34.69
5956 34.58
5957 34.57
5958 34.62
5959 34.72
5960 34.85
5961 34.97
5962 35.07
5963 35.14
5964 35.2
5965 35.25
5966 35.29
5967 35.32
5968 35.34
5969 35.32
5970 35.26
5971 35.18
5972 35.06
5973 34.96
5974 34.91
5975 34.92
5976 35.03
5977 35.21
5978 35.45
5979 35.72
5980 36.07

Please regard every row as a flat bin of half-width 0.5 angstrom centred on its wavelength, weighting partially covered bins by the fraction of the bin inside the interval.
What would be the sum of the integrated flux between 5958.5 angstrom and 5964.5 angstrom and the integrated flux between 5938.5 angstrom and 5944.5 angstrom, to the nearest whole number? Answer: 431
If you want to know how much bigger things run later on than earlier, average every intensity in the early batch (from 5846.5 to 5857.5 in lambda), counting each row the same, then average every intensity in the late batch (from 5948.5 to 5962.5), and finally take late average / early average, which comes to 1.0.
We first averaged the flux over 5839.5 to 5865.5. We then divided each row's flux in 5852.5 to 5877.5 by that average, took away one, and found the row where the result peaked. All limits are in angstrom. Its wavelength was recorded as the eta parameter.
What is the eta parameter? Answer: 5853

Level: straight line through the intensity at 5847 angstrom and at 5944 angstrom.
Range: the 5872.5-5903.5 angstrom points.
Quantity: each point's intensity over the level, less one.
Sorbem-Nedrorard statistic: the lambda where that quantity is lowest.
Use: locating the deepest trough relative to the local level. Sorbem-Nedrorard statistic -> 5892 angstrom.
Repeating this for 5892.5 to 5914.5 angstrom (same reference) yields 5893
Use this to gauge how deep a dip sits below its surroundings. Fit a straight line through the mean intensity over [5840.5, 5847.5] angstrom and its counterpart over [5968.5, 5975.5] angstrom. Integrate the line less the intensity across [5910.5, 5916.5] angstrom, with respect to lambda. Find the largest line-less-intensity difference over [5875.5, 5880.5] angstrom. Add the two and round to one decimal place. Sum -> 39.4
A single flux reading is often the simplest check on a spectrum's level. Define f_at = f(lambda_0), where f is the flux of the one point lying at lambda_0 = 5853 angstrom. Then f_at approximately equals 35.08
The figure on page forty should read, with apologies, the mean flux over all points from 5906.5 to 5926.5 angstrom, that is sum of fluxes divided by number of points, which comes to 33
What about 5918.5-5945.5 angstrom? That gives 35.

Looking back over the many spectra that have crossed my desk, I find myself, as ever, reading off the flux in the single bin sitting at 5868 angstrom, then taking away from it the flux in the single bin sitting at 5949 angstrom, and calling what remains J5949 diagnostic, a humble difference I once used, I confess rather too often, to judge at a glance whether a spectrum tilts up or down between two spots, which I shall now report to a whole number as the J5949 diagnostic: -3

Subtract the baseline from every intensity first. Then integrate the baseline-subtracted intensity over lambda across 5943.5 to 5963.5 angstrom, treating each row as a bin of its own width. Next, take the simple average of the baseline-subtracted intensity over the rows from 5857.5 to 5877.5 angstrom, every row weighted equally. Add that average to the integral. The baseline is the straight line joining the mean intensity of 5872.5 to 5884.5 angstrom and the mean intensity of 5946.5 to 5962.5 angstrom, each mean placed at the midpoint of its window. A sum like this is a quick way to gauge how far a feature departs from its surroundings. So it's 11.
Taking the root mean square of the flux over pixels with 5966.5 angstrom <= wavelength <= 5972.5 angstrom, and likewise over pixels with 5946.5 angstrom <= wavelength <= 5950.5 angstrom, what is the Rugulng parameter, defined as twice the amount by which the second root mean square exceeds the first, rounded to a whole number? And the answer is 2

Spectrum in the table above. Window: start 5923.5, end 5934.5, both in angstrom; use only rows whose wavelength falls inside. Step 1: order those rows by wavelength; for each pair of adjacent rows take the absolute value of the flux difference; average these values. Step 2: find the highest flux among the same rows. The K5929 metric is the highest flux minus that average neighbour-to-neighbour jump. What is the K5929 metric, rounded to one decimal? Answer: 35.1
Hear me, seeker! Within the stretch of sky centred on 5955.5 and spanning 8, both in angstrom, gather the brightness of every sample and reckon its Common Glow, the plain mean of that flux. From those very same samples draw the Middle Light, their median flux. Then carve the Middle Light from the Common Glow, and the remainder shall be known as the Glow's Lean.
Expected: 0.12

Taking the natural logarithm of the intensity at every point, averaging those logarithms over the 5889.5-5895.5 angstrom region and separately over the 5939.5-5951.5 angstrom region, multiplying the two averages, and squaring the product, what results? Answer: 98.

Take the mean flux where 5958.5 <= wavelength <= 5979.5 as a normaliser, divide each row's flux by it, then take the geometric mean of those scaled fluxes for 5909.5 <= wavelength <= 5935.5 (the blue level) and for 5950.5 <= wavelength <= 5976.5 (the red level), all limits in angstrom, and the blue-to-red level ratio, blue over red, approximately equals 0.96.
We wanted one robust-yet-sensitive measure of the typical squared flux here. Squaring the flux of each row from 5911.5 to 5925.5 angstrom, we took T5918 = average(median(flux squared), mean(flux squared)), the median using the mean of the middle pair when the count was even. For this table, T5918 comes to 1095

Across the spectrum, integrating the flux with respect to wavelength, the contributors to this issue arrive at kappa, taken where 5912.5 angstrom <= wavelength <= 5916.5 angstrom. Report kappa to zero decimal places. 127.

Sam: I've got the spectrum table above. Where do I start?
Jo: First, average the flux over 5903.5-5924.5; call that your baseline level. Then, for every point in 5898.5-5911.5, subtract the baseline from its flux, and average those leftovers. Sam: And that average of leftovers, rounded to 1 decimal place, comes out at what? -4.3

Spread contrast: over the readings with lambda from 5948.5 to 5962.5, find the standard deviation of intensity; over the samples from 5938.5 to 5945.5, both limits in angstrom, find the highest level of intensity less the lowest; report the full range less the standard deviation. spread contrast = 0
